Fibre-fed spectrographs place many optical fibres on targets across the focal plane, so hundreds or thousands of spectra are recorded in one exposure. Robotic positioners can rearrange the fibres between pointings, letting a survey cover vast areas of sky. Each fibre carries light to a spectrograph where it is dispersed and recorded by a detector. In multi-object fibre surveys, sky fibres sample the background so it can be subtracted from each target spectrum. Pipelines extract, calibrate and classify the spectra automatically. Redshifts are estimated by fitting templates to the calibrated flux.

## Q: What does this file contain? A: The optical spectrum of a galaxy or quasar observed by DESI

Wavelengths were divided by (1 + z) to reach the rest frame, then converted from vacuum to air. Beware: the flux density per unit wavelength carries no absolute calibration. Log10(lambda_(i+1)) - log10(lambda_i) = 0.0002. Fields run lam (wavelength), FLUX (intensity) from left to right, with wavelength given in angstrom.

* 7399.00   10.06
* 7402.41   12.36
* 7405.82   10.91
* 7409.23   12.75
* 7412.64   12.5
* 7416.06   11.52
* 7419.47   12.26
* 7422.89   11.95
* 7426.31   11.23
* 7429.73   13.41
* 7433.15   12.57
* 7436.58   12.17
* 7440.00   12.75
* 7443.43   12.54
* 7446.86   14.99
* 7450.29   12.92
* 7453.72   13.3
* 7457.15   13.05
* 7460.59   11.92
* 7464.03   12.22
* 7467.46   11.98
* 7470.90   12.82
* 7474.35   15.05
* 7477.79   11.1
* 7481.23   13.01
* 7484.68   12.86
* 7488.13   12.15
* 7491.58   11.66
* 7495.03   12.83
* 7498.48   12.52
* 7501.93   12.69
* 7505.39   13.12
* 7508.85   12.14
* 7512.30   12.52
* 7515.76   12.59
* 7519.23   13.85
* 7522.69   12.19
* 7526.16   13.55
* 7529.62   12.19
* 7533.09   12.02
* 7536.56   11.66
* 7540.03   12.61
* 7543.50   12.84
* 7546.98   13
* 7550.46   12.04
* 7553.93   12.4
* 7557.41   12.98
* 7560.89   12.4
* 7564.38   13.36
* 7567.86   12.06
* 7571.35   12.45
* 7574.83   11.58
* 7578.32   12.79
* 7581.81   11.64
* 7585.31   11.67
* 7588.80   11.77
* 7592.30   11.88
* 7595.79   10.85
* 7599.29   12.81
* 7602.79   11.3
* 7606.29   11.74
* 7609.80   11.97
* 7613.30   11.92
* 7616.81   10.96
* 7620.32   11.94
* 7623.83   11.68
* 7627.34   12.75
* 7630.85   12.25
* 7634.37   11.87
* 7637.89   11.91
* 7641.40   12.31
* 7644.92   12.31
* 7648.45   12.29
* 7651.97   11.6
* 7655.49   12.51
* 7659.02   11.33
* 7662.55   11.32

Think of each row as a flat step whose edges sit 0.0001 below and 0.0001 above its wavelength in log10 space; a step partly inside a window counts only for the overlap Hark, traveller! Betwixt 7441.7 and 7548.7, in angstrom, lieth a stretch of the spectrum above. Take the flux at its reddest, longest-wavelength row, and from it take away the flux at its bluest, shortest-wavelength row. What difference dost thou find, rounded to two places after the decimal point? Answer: 0.46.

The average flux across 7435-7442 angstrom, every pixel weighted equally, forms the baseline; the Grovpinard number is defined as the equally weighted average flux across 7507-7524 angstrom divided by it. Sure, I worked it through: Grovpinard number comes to 1.016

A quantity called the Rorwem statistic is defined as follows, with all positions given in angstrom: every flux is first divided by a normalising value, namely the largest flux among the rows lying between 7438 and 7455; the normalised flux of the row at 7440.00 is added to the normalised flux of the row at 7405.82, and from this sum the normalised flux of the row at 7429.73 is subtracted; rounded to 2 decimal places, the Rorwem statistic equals 0.68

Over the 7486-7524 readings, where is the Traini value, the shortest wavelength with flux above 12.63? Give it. 7495.03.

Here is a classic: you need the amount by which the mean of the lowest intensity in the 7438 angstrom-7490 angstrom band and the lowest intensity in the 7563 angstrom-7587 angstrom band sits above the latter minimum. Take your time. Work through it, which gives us -0.24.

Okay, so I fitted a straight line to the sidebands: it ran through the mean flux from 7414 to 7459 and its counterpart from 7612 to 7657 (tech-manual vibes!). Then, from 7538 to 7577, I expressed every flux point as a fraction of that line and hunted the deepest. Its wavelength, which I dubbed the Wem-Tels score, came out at 7574.83 angstrom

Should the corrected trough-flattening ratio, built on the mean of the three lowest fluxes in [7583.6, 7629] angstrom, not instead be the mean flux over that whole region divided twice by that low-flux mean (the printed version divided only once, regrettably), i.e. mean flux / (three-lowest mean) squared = 0.097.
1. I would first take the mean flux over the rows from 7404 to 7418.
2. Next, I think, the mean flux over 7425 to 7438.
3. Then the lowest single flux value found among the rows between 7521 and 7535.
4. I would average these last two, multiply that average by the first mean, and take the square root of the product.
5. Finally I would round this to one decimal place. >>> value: 12.1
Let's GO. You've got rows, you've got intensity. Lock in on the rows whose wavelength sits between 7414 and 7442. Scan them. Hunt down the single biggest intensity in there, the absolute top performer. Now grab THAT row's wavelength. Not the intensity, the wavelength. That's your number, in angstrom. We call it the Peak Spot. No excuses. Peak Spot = 7429.73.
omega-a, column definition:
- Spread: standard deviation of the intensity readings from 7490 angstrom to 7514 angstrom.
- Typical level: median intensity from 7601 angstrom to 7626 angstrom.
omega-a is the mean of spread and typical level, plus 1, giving 7.1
